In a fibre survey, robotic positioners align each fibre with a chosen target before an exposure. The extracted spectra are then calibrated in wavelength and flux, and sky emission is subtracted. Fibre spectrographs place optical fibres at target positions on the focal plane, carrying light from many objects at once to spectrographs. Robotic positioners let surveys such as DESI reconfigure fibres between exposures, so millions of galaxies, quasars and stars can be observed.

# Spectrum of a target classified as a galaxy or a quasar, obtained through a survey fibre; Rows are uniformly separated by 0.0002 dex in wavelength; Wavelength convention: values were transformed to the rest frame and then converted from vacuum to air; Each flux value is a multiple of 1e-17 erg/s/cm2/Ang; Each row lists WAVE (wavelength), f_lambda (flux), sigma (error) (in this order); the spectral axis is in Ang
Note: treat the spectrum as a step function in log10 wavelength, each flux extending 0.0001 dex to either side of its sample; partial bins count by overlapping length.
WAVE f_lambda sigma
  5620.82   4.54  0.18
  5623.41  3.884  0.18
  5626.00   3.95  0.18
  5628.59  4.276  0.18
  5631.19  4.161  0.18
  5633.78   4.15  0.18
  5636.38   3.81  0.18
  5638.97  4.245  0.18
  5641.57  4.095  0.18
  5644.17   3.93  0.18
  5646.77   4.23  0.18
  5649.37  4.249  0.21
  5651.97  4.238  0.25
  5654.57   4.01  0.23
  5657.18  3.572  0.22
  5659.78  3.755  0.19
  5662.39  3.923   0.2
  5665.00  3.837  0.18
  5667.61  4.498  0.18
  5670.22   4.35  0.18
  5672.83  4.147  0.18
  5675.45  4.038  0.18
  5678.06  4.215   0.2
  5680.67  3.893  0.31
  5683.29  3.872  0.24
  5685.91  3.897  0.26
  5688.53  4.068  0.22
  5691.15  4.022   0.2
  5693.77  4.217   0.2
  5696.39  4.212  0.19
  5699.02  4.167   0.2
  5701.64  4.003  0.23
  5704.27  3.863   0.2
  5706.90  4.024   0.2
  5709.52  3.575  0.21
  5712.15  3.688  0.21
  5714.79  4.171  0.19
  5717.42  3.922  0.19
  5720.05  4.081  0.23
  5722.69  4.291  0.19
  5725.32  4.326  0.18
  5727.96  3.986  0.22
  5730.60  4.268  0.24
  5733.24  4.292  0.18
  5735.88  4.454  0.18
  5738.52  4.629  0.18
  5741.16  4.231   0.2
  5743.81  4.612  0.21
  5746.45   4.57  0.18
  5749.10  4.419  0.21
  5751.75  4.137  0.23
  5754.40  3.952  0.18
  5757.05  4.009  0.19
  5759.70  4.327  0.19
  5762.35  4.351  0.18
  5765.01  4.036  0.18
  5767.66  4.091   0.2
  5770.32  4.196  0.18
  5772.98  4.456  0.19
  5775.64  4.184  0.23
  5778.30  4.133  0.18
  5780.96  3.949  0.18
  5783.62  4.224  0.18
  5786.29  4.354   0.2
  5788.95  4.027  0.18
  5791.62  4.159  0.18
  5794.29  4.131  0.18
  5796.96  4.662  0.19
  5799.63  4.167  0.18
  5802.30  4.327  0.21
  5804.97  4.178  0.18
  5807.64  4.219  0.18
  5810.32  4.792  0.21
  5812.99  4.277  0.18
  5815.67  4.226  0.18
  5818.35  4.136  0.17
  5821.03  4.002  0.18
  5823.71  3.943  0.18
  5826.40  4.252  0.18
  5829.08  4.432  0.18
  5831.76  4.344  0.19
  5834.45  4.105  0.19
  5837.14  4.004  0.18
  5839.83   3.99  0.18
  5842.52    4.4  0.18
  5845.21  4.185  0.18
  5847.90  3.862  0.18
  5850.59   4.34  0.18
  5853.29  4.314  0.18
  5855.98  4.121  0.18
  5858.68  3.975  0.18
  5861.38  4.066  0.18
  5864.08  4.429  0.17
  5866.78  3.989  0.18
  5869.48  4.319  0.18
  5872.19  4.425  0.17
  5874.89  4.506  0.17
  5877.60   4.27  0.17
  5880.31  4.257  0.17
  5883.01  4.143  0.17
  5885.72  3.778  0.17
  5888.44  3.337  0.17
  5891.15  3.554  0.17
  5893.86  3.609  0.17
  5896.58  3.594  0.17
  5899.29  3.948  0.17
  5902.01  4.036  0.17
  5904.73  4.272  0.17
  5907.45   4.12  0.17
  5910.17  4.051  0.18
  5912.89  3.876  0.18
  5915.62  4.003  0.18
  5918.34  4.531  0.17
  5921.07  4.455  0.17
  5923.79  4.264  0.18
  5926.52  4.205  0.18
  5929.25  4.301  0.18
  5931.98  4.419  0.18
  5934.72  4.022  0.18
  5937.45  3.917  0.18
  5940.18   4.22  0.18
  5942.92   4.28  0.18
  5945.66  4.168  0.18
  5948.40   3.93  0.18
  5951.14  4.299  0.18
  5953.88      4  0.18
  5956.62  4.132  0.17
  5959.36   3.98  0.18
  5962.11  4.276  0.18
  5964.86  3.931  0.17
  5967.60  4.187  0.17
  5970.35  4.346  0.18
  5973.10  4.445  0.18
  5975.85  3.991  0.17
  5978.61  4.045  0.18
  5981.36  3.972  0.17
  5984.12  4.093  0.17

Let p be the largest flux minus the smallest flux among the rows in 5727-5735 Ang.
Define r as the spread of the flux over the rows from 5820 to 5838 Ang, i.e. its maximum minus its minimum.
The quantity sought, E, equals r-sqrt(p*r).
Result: 0.10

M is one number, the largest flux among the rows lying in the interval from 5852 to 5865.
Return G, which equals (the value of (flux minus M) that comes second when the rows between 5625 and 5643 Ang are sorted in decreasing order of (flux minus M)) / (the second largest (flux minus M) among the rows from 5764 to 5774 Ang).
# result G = 0.79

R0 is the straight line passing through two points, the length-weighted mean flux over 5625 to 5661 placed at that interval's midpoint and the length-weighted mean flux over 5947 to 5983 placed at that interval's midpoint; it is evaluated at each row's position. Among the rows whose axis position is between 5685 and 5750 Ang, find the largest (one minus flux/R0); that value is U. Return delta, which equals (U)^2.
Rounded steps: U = 0.12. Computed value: 0.014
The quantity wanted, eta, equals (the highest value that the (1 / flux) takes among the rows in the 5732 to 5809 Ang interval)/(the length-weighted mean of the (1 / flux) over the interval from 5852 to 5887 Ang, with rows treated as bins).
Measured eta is 1.06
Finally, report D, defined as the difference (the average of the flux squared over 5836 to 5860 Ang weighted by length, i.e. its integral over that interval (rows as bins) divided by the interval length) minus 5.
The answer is 12.1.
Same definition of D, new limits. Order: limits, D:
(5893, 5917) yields 10.7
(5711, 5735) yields 12.0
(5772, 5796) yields 12.5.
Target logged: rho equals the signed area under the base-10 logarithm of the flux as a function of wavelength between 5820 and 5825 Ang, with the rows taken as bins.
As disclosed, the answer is 3.00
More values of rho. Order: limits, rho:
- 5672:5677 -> 3.06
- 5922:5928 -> 3.77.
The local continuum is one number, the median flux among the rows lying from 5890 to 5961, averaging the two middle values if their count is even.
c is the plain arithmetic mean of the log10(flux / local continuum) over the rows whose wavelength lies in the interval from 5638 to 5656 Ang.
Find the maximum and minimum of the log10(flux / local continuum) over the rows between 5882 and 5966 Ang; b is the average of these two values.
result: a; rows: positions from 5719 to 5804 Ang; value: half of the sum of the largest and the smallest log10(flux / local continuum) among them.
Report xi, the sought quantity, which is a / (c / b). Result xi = -0.08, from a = 0.021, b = -0.021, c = 0.006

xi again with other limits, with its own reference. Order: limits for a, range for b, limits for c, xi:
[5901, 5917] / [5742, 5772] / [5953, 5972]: -0.01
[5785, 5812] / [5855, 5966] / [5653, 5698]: 0.10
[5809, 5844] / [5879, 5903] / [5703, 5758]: -0.12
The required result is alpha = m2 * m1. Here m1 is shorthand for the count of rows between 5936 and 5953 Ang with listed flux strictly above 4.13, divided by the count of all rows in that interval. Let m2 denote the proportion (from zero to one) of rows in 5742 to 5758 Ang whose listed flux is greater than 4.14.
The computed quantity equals 0.33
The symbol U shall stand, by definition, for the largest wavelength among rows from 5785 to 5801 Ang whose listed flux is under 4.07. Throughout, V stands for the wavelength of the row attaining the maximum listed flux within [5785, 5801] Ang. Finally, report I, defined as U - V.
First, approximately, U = 5788.95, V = 5796.96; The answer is -8.0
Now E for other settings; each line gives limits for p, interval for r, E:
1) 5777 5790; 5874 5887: 0.19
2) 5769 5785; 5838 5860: 0.02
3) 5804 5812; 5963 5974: -0.05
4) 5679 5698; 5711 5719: 0.07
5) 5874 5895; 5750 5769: -0.28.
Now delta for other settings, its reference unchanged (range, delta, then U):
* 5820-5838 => 0.001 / 0.04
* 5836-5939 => 0.035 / 0.19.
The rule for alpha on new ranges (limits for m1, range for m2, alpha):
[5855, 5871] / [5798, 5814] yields 0.33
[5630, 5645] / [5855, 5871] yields 0.17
